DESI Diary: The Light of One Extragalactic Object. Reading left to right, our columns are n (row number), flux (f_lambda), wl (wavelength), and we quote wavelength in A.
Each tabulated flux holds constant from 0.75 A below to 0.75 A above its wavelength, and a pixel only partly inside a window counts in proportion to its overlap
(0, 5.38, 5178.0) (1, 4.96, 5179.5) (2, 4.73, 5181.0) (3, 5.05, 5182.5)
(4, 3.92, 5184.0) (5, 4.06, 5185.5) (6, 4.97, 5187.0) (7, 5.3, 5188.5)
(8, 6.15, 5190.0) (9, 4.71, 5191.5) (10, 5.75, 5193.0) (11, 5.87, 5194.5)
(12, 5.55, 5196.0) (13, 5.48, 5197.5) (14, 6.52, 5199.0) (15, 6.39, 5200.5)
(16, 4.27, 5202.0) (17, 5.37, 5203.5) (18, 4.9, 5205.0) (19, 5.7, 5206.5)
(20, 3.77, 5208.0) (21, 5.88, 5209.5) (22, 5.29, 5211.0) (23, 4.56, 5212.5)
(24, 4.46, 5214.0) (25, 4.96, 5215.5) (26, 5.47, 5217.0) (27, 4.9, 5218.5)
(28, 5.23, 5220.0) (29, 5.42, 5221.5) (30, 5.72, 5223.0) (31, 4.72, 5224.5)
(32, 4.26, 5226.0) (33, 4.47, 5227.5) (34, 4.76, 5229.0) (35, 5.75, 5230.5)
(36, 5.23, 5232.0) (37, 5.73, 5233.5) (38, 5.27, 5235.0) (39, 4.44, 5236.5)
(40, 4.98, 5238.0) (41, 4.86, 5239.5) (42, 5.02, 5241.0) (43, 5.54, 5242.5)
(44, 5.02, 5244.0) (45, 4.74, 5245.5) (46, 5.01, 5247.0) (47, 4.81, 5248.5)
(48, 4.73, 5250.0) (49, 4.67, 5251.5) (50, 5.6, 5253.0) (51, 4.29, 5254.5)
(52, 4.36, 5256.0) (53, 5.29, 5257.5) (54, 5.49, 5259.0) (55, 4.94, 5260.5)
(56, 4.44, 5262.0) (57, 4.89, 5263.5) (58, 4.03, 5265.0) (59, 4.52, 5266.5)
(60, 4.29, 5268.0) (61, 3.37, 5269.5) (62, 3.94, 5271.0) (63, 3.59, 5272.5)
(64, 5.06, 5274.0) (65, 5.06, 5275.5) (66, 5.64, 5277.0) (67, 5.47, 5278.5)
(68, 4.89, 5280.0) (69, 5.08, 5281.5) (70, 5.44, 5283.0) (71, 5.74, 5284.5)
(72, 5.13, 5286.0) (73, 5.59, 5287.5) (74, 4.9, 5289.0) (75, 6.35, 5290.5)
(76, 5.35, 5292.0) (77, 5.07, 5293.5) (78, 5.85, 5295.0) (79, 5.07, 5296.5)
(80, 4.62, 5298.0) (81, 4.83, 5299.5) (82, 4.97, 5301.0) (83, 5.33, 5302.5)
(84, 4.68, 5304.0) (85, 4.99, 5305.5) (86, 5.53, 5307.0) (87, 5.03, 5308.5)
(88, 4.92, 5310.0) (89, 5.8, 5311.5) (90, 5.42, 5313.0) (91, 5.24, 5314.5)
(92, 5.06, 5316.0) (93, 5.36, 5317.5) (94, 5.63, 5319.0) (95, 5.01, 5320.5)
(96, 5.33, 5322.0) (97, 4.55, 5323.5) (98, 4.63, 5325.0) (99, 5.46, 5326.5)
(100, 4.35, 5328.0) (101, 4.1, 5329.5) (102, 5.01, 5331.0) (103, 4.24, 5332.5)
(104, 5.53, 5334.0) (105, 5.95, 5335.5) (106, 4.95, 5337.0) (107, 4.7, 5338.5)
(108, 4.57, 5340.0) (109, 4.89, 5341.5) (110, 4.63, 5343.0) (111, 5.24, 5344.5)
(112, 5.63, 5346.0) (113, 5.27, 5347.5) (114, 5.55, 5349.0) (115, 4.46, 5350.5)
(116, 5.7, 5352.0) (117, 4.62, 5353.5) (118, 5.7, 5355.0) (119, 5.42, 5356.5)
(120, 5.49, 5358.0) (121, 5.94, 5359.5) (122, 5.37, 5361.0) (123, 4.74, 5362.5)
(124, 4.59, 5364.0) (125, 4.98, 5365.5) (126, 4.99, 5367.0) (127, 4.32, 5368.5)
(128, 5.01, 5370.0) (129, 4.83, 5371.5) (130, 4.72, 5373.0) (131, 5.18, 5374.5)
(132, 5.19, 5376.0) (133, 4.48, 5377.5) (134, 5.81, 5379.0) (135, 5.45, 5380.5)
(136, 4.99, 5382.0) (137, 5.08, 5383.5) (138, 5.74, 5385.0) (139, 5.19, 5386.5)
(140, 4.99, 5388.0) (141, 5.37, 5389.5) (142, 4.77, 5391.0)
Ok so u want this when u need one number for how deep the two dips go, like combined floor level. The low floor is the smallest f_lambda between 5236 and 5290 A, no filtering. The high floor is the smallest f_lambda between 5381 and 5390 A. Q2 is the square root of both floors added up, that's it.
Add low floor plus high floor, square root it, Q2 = 2.89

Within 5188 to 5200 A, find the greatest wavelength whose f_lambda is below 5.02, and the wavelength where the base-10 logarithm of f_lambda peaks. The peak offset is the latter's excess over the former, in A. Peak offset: 7.5 A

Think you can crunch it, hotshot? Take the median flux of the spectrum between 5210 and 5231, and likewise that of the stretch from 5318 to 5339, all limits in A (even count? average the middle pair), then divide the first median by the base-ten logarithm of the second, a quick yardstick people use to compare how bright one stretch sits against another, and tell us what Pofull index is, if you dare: 7.1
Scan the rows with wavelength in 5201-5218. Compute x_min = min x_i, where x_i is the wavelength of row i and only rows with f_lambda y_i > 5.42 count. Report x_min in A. 5206.5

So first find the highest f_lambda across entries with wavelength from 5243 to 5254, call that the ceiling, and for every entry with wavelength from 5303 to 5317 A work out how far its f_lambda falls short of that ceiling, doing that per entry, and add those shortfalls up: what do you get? 3.7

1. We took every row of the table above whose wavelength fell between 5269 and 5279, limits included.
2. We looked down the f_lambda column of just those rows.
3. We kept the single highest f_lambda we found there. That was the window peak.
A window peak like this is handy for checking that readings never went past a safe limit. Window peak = 5.64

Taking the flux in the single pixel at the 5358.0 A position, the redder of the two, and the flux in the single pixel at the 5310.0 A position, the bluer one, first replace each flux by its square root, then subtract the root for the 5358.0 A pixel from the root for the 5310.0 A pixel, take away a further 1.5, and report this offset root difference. -1.62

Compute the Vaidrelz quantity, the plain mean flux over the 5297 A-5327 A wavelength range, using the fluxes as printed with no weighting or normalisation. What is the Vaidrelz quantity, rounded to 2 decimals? 5.12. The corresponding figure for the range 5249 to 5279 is 4.68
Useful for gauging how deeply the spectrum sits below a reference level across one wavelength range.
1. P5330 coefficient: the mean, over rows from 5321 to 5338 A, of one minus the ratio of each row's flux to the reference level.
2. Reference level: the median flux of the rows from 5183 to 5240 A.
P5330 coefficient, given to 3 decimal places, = 0.060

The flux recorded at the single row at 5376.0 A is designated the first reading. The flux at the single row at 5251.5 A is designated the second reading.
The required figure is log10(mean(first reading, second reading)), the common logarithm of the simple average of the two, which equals 0.693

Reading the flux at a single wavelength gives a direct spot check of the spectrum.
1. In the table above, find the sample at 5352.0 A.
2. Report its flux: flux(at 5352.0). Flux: 5.7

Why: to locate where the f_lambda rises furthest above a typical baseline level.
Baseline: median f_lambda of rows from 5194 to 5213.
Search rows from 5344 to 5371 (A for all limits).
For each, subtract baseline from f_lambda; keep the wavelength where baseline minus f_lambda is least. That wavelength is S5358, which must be 5359.5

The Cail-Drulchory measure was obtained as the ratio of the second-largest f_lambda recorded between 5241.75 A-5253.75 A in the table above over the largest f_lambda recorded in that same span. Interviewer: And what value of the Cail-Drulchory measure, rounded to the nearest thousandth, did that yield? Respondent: 0.989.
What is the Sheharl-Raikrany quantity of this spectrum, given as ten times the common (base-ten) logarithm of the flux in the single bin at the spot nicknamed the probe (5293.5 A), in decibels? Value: 7.05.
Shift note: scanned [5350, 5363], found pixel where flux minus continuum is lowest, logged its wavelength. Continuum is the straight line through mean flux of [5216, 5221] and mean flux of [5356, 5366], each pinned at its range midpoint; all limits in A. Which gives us 5350.5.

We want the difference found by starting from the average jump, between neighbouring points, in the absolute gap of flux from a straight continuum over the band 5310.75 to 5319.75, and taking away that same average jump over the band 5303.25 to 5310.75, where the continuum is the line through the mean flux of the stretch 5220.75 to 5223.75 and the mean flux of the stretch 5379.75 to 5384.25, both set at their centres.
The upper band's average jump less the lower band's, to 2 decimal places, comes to 0.03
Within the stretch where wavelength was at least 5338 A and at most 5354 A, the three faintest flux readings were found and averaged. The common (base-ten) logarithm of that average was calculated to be 0.658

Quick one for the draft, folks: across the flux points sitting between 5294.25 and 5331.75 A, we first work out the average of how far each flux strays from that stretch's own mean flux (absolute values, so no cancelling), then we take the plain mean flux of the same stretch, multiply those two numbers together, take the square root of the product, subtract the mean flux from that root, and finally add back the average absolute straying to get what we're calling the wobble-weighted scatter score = -3.4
